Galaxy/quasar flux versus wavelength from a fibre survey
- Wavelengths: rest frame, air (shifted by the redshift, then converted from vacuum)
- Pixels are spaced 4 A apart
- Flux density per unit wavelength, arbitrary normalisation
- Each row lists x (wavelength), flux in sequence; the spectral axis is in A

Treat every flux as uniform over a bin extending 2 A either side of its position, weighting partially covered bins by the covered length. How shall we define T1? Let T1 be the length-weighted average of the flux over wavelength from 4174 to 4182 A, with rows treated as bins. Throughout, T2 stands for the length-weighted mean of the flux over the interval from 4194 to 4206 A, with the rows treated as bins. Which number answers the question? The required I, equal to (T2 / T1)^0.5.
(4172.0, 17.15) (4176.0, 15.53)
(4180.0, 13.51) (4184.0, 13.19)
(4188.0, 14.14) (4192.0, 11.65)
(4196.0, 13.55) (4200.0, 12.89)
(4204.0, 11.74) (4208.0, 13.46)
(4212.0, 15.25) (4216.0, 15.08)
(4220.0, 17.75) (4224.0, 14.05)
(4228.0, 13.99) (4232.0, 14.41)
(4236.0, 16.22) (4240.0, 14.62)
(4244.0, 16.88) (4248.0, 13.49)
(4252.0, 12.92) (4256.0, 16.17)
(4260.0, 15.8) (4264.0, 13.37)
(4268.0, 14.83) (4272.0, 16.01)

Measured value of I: 0.94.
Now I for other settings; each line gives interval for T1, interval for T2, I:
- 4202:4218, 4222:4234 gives 1.01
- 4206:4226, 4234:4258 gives 1.00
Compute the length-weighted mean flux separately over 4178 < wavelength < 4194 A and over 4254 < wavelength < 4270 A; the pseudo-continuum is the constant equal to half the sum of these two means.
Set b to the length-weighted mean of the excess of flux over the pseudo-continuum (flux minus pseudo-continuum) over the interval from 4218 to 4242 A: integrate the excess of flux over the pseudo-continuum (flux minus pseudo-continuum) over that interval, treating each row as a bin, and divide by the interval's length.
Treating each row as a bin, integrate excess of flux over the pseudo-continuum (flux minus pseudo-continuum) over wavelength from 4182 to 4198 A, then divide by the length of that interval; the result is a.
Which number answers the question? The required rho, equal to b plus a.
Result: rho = 0.1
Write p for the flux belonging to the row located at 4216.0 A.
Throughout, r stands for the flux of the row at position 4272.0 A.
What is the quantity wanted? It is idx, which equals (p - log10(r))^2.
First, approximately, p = 15.08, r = 16.01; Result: 193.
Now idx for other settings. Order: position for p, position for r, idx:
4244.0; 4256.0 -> 246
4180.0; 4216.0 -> 152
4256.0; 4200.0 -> 227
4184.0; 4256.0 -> 144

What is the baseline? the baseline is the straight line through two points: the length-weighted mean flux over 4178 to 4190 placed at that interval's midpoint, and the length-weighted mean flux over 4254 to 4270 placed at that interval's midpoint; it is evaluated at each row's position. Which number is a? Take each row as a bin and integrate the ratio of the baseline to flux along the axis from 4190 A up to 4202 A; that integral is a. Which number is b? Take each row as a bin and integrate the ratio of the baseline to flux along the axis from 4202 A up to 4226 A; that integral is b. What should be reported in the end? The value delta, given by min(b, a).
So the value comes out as 13.1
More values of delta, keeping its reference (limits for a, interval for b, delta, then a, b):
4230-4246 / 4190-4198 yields 8.8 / 15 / 9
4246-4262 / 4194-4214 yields 16.5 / 16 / 21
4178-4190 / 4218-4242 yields 12.0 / 12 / 23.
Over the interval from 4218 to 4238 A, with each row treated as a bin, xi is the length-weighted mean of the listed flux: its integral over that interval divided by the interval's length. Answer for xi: 15.3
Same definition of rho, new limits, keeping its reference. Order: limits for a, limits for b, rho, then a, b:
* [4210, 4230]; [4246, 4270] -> 1.5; 1.14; 0.3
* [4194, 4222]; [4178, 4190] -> -0.3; 0.16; -0.5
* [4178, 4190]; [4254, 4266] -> 0.6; -0.47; 1.0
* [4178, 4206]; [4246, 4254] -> -2.0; -1.13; -0.9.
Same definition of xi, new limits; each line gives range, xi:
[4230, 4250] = 15.1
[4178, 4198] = 13.2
